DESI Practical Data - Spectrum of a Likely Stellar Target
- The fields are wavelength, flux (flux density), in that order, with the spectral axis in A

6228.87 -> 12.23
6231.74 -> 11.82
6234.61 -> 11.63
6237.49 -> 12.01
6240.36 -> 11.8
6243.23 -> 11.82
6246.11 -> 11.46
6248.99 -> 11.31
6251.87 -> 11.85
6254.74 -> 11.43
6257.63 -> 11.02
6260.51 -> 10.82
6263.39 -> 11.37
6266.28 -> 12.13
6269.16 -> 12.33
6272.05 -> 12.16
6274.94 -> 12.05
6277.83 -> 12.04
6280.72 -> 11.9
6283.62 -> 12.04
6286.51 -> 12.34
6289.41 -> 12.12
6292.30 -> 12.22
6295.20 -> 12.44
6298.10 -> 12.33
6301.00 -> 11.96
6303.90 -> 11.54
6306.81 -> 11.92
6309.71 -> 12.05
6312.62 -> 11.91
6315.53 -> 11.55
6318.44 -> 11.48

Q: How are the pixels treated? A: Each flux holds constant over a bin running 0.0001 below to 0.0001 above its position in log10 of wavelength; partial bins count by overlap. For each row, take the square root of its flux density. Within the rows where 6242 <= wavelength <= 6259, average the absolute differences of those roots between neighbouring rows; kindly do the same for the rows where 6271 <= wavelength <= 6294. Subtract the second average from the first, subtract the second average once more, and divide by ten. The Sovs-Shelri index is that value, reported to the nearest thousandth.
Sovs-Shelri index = 0.001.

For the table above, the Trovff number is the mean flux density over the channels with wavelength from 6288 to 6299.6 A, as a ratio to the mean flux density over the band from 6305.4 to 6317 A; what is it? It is 1.04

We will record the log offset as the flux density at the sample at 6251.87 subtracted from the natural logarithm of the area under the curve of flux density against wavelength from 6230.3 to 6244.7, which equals -6.7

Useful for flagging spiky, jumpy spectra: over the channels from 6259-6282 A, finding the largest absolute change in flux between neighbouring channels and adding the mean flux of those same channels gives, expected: 12.6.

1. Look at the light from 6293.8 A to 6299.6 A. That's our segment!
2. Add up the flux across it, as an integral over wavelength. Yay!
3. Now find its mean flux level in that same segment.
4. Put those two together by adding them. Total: 84.2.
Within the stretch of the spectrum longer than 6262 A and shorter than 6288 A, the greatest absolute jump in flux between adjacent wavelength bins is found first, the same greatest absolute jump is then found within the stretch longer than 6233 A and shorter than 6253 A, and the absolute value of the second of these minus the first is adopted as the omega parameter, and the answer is 0.22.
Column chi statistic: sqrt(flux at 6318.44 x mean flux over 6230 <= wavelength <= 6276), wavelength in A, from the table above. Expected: 11.58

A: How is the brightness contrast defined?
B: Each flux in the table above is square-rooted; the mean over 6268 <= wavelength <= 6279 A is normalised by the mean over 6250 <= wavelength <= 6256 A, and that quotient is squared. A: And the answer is 1.04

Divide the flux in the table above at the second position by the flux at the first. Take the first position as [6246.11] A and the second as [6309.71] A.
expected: 1.05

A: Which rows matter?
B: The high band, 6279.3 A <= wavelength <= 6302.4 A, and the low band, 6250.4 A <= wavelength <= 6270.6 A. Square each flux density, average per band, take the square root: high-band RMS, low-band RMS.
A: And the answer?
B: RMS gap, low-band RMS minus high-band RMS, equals -0.59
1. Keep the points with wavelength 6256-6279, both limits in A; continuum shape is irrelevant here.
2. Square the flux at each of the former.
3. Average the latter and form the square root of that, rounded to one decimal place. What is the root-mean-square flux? 11.8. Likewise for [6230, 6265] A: 11.5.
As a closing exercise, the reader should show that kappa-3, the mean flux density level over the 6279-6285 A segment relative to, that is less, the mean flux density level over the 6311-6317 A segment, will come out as 0.24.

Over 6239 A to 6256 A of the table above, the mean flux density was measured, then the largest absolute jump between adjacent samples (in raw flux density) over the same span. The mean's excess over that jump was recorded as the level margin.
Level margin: 11.1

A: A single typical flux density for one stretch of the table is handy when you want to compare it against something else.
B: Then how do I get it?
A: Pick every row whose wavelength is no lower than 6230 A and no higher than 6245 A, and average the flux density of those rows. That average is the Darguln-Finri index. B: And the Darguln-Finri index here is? 11.8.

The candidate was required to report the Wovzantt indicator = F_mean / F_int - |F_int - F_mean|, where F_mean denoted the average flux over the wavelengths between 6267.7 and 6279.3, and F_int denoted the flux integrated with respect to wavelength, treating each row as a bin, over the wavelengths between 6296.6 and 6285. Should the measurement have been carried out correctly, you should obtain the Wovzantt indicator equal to -130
